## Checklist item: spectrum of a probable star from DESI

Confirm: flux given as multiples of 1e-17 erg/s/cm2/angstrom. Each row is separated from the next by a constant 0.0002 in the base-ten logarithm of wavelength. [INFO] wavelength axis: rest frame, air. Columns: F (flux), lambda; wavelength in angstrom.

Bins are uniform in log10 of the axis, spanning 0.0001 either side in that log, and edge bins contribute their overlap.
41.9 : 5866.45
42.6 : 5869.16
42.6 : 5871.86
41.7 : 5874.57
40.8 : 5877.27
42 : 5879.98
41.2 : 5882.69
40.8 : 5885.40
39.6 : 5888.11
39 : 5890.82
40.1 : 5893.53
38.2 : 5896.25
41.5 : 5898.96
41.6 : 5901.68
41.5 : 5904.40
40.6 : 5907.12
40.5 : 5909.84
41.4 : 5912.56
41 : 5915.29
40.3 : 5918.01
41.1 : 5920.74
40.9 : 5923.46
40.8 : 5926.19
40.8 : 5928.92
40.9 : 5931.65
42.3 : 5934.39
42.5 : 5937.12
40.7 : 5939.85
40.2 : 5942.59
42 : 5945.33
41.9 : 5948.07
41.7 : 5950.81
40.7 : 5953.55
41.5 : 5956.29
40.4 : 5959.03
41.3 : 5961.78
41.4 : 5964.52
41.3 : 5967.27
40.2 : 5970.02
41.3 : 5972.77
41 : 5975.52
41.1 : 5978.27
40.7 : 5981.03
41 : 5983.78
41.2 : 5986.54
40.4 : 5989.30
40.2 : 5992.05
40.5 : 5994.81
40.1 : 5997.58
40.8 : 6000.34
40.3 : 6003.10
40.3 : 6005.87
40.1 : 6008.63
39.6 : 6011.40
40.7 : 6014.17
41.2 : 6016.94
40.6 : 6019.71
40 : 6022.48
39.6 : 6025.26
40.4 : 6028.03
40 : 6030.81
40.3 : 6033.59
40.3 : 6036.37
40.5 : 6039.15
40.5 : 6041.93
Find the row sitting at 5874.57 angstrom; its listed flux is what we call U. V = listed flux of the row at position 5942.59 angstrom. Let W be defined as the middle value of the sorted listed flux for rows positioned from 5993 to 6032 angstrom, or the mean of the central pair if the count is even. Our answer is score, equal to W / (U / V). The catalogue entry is 38.9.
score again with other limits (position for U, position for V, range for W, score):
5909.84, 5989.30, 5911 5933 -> 40.8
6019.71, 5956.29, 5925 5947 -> 41.8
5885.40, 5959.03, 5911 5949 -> 40.5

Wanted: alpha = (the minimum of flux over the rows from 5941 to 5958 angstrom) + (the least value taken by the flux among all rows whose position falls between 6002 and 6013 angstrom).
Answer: 79.8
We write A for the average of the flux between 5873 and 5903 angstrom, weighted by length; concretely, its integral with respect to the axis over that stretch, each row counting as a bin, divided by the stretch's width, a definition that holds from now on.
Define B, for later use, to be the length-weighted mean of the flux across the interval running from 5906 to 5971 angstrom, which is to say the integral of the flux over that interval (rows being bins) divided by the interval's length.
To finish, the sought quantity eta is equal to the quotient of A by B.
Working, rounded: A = 40.6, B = 41.1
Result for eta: 0.99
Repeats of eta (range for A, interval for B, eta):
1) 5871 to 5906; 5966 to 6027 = 1.01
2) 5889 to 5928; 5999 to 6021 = 1.00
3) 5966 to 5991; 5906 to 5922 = 1.00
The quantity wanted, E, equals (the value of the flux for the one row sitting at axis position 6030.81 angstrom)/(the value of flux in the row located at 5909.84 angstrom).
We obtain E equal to 0.99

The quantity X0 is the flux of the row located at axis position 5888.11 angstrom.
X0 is 39.6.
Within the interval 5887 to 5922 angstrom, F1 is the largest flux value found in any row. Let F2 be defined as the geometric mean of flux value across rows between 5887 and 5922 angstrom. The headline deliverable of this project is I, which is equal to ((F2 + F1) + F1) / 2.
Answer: 61.8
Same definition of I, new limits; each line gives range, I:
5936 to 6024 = 62.9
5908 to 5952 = 63.1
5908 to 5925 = 61.8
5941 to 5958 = 62.7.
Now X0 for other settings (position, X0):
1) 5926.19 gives 40.8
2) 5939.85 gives 40.7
